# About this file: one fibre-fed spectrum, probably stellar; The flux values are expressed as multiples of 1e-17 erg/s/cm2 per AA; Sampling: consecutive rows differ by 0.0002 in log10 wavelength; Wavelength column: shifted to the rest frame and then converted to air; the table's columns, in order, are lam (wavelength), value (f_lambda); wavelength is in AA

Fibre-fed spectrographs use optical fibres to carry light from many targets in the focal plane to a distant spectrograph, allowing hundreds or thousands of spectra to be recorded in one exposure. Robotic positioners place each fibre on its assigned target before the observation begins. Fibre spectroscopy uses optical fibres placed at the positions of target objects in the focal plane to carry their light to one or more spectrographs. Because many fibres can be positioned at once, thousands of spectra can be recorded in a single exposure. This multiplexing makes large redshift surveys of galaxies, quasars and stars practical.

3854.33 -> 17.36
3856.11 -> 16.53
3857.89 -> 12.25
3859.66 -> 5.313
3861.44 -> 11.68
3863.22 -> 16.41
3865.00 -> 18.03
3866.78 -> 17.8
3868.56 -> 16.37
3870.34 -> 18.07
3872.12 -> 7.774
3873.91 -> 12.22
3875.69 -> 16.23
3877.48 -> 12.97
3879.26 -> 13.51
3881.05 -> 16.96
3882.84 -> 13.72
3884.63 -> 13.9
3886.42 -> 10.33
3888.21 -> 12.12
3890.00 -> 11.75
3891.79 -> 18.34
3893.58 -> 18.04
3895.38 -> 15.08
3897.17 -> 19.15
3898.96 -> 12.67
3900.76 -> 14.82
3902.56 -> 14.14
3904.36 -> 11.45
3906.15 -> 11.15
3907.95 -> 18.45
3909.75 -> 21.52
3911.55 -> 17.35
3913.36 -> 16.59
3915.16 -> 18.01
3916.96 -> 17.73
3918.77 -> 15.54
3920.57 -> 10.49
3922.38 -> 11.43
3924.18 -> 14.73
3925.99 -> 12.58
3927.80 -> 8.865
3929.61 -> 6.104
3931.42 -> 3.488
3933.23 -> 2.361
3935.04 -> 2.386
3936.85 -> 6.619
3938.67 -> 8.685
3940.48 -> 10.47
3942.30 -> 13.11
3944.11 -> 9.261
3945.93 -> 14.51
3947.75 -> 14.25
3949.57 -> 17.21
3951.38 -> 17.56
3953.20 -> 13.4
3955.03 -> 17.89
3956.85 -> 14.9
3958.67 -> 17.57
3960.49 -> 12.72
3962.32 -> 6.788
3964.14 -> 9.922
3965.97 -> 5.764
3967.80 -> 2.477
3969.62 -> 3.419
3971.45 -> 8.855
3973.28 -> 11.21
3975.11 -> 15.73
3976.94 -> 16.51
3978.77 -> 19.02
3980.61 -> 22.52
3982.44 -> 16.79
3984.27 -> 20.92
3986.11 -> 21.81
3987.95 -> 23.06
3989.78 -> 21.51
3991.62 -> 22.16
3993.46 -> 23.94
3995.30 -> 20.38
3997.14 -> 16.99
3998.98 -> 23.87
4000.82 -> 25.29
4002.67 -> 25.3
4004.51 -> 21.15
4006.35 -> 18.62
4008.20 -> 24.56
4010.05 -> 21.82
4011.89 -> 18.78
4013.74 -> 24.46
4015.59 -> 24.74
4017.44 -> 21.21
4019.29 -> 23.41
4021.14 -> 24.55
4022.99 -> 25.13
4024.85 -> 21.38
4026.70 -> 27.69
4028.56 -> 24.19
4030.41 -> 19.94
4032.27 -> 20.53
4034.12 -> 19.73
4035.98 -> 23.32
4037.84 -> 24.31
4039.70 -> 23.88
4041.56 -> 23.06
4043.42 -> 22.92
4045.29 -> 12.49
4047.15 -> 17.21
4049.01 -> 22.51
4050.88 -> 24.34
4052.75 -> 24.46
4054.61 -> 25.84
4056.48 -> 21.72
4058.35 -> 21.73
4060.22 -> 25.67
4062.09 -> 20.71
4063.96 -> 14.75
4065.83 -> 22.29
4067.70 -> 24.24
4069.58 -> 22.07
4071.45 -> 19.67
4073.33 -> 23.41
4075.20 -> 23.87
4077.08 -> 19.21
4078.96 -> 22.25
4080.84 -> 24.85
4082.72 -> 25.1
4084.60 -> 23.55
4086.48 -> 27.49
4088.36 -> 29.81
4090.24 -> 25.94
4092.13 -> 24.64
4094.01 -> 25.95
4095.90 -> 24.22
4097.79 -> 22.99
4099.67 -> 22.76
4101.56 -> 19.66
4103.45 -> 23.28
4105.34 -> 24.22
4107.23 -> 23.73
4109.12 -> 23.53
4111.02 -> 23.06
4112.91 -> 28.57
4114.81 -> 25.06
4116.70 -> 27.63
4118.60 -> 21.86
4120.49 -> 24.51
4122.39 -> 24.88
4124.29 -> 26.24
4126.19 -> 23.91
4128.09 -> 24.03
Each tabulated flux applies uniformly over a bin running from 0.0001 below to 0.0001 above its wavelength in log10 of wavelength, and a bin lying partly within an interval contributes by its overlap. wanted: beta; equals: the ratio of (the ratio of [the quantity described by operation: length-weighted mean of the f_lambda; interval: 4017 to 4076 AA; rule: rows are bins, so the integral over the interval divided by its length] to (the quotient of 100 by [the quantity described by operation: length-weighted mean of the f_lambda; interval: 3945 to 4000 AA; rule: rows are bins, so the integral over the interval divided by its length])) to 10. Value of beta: 0.35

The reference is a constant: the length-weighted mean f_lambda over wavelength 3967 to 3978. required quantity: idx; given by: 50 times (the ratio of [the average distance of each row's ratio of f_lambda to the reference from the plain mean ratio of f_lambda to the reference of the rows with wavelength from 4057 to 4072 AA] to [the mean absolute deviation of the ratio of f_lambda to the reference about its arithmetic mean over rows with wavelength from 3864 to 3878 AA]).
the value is 38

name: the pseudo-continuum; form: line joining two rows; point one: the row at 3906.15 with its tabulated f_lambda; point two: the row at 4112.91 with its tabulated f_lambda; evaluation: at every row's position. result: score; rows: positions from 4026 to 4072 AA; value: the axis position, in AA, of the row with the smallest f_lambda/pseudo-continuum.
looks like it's 4045.29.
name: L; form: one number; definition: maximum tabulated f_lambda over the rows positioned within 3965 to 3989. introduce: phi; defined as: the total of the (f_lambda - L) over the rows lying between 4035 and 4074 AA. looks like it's -24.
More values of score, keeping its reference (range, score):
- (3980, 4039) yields 4034.12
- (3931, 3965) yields 3935.04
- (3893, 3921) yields 3920.57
